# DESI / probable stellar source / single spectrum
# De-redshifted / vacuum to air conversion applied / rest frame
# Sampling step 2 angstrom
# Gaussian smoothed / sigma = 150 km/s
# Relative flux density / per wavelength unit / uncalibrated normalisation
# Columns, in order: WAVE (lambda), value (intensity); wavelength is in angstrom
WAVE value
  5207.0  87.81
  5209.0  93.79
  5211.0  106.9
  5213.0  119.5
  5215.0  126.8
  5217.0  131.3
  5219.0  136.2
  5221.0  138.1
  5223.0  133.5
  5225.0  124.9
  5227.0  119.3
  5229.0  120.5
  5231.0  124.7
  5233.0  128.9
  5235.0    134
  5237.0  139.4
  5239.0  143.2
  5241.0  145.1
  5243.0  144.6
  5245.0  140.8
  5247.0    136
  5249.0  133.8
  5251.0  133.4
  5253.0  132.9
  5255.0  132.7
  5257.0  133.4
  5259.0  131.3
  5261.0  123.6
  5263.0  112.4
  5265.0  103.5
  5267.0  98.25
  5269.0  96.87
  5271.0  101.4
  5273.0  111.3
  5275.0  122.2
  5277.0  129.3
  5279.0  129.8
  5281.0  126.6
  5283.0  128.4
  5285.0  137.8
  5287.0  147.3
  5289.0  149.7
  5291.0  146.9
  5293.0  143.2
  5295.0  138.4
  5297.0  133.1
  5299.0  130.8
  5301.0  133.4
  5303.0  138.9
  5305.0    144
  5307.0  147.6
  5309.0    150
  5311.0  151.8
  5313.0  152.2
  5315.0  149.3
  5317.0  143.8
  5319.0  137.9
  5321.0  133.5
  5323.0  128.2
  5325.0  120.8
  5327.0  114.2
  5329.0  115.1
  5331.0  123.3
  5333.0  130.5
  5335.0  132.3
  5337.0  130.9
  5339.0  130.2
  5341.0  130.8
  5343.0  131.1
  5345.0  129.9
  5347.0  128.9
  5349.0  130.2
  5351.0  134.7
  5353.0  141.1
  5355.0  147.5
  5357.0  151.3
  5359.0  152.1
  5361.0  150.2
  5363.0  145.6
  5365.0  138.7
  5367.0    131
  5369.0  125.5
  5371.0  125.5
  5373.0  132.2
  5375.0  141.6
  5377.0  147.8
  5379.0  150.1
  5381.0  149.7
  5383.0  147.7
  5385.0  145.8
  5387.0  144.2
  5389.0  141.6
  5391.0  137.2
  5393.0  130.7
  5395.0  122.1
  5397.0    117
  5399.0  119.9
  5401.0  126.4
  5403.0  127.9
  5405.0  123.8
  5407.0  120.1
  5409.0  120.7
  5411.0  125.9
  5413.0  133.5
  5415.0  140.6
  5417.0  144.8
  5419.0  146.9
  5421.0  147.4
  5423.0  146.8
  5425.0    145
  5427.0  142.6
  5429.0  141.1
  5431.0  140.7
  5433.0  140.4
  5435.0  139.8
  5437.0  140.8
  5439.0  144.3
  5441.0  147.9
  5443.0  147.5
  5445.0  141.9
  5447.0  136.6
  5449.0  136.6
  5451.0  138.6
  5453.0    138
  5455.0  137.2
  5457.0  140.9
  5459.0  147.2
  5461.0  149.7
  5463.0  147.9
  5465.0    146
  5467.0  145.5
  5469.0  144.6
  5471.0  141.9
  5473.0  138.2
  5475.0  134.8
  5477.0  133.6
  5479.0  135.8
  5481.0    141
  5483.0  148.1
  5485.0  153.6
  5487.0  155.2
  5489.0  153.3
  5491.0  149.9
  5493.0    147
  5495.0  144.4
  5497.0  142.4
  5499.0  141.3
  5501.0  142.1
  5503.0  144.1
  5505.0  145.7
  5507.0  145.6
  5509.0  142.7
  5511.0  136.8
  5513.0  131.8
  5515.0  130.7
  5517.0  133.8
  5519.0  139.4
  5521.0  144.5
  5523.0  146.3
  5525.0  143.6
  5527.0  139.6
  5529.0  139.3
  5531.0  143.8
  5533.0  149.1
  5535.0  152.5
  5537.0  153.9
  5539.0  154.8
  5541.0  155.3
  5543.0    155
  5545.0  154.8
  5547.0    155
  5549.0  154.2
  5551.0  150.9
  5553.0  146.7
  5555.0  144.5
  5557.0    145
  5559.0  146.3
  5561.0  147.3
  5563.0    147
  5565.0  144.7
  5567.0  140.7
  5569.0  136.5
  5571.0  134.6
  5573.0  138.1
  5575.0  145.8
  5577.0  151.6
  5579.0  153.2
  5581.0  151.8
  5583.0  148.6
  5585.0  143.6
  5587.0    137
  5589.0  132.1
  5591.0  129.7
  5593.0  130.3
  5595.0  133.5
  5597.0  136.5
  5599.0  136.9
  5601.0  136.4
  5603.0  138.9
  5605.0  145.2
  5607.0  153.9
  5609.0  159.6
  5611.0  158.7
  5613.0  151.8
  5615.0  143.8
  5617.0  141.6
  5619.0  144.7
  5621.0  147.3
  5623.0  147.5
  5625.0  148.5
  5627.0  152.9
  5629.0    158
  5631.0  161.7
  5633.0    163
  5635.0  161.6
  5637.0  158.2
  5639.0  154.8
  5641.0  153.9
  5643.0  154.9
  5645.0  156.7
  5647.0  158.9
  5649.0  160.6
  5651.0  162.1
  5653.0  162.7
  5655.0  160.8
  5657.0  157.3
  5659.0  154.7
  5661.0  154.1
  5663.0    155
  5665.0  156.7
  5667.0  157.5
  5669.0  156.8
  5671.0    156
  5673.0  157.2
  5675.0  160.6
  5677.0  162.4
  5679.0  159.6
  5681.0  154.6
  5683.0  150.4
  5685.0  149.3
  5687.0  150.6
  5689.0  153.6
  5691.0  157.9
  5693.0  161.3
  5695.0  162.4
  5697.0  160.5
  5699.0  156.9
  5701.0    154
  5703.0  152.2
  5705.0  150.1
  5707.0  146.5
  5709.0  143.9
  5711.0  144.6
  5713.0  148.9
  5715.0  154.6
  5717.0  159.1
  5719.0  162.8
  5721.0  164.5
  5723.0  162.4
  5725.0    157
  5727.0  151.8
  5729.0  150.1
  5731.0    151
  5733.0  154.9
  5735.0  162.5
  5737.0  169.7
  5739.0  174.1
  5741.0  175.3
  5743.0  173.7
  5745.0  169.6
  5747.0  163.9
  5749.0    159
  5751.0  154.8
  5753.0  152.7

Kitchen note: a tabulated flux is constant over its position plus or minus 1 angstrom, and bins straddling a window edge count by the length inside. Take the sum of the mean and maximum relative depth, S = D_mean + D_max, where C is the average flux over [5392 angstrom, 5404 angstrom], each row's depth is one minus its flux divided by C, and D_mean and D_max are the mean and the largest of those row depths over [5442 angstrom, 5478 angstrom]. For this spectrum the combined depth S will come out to -0.22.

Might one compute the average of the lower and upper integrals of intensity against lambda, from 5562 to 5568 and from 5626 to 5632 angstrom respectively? 905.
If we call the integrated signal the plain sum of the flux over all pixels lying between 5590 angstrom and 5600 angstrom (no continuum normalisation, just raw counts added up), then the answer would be 667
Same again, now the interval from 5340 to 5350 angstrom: 651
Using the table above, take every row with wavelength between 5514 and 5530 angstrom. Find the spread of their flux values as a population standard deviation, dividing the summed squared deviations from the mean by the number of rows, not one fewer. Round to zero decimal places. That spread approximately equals 5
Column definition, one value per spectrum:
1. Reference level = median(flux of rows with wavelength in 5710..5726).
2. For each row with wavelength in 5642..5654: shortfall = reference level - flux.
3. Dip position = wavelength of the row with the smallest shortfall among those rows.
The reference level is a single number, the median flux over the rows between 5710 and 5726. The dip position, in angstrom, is 5653.0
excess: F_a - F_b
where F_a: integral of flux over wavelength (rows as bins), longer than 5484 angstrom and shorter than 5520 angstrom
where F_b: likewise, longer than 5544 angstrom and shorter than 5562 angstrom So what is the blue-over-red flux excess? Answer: 2470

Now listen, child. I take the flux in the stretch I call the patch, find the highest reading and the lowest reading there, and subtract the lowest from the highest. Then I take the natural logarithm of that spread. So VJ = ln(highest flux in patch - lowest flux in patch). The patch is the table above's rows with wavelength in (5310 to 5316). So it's 1.1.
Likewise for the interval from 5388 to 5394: 2.4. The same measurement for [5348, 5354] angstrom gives 2.4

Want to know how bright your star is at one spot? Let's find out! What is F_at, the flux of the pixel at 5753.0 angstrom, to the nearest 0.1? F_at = 152.7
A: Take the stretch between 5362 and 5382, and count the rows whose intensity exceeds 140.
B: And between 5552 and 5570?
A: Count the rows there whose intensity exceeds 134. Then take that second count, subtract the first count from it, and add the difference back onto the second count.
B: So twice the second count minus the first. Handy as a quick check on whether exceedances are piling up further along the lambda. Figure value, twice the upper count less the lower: 13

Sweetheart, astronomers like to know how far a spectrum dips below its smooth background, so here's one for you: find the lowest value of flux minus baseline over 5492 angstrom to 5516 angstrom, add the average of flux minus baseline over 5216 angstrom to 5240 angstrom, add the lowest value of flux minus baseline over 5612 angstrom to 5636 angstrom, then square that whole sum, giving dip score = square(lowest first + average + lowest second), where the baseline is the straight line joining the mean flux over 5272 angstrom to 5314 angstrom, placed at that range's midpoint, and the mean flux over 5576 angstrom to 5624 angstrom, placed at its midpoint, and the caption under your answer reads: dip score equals 378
